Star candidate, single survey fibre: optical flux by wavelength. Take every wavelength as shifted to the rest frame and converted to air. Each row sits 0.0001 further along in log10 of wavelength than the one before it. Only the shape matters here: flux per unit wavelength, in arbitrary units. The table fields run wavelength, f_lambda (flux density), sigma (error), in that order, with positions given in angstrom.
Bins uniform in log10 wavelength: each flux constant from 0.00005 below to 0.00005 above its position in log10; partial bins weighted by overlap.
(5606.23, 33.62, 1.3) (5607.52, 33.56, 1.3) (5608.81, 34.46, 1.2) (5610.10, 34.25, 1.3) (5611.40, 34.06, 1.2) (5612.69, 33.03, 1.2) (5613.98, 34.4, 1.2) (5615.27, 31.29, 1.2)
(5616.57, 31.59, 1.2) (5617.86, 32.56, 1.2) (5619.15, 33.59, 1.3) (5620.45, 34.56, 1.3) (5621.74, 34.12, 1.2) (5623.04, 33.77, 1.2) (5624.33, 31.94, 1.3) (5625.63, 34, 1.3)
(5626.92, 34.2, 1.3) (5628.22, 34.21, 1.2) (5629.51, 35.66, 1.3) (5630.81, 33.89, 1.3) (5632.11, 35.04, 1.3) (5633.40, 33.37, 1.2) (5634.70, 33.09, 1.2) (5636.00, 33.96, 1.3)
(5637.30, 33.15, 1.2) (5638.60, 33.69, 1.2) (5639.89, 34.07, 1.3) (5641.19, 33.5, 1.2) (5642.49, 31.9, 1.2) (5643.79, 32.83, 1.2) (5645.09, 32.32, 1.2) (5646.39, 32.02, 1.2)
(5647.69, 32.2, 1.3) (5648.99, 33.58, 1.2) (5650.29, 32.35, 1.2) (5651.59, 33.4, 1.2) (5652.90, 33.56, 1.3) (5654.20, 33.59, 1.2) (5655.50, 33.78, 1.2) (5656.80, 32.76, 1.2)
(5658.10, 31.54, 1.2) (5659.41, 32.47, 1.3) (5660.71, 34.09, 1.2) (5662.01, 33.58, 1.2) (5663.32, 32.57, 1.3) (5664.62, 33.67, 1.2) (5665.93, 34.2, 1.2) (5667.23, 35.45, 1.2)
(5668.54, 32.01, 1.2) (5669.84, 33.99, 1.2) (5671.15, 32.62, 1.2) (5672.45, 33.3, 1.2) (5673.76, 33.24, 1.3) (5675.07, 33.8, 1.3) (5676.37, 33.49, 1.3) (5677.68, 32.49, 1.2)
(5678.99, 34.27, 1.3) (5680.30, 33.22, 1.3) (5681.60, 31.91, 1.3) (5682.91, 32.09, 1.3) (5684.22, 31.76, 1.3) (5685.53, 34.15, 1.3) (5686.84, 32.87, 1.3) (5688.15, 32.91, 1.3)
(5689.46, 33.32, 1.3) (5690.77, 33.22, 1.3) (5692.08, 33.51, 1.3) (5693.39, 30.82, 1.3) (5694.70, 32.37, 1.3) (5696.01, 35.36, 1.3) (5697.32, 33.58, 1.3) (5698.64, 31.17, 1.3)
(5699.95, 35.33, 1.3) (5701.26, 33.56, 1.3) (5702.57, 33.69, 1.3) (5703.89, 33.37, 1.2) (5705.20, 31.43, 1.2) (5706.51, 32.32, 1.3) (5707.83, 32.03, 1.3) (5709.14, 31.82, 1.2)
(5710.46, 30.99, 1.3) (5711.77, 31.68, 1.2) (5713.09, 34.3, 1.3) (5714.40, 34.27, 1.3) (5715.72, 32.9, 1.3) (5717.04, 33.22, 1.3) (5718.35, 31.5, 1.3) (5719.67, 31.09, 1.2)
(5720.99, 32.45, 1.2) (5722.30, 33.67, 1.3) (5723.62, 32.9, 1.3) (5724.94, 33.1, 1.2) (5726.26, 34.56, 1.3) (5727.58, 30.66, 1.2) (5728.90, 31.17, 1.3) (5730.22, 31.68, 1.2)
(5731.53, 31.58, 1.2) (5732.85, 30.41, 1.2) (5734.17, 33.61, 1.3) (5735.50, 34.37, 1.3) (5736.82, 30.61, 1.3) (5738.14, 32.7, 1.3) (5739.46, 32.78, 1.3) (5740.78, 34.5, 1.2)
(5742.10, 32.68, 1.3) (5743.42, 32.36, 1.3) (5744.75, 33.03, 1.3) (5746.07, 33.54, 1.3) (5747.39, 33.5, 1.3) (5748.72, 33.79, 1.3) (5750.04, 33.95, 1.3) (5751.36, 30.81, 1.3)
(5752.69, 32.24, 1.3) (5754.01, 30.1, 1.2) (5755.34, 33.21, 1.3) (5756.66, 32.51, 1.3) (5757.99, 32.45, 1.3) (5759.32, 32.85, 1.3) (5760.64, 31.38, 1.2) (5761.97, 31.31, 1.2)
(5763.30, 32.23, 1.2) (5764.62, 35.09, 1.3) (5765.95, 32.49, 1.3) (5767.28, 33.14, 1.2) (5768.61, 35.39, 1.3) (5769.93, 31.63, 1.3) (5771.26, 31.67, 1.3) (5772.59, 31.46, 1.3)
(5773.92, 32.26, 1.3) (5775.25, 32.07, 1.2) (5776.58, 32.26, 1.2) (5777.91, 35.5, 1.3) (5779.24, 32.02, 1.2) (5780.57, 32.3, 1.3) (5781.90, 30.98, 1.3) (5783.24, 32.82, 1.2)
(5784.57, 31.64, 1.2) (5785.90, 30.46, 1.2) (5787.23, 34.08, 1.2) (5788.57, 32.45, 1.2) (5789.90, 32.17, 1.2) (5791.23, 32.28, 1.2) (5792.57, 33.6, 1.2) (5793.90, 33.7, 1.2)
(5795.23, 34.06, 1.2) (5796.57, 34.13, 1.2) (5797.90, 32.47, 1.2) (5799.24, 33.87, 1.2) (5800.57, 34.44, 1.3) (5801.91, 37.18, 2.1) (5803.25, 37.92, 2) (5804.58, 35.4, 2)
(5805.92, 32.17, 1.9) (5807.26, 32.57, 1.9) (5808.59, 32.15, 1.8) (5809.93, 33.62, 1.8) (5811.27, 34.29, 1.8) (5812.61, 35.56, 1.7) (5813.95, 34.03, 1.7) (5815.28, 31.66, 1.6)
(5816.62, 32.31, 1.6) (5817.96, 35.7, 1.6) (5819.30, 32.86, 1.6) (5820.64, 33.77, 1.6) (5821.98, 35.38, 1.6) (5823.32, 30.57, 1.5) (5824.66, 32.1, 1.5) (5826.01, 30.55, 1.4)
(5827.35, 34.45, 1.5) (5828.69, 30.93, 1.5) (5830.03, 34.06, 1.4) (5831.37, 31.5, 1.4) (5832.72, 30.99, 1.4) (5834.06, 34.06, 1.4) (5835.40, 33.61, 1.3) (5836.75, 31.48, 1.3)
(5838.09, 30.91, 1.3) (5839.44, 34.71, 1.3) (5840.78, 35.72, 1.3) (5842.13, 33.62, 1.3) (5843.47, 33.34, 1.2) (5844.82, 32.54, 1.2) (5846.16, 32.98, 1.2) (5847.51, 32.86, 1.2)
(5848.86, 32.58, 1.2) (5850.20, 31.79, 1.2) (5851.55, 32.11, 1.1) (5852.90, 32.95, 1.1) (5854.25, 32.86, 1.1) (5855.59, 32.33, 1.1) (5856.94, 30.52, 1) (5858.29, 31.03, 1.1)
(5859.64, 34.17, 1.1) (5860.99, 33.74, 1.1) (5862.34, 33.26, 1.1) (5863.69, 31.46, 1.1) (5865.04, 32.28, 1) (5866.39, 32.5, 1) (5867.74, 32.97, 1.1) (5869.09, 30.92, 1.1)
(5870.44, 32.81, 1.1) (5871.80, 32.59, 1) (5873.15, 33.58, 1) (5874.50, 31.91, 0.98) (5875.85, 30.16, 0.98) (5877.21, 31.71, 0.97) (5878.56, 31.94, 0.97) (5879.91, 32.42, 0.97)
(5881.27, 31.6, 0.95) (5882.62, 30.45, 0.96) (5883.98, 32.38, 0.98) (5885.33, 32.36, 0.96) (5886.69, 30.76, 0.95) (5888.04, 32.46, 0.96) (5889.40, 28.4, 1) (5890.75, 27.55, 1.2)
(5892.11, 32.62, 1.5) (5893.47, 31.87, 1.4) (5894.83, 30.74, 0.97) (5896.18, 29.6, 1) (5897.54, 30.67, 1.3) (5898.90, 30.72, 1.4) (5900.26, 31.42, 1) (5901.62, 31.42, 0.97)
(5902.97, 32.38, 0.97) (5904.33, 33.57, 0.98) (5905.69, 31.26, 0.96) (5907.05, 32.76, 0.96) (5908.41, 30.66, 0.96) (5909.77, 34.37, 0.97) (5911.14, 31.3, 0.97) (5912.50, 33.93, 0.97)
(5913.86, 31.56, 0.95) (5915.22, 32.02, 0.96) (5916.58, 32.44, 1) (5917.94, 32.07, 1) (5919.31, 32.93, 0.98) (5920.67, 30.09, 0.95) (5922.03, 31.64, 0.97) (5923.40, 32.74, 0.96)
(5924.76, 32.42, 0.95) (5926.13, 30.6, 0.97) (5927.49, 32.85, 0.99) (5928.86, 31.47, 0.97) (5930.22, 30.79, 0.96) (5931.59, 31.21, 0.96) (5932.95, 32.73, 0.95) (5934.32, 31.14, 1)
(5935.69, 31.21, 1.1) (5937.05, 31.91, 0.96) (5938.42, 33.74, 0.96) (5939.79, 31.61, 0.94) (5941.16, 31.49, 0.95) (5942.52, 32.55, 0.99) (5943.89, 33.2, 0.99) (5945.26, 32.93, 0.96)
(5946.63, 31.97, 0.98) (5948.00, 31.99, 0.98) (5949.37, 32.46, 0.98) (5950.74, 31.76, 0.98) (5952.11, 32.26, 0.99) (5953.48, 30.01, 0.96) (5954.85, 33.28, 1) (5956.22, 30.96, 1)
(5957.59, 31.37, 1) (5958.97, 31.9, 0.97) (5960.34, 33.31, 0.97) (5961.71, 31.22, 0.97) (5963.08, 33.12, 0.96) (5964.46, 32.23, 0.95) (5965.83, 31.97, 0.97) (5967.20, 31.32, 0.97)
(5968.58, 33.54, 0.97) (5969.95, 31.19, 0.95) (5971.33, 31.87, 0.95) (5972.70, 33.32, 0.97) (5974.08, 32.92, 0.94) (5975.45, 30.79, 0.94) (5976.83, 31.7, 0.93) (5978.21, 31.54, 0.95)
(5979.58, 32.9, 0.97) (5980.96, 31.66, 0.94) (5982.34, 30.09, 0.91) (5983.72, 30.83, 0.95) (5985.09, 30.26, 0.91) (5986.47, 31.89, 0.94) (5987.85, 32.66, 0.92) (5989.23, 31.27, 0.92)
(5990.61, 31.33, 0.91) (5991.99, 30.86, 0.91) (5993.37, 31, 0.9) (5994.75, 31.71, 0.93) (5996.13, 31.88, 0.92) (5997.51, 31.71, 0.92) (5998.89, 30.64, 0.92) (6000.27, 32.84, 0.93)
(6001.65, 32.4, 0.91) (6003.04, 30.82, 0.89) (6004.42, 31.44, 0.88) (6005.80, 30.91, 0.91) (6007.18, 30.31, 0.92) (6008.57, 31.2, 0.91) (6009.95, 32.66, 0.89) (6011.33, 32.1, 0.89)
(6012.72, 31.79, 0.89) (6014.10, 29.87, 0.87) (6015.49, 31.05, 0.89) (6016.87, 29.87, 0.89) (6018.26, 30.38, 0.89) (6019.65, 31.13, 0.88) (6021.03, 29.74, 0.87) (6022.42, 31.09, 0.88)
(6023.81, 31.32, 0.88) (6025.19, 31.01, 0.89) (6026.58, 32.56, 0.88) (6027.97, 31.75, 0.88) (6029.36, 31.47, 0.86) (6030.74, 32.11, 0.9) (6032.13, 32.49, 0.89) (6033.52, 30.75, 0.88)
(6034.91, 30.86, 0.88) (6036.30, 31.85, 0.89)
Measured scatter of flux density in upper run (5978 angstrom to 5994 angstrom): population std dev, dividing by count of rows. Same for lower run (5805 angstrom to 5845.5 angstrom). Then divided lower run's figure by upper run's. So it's 1.913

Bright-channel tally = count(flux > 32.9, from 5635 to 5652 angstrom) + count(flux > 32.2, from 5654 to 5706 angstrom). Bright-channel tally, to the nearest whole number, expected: 39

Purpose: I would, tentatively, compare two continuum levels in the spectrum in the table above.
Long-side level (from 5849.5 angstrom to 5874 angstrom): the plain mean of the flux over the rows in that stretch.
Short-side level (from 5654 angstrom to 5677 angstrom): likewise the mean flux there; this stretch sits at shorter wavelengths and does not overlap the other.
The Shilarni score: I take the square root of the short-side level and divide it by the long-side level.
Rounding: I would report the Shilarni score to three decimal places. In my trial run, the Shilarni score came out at 0.178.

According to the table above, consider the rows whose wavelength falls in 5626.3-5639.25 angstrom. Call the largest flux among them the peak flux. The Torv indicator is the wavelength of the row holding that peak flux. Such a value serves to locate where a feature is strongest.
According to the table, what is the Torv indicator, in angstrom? 5629.51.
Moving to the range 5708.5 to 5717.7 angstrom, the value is 5713.09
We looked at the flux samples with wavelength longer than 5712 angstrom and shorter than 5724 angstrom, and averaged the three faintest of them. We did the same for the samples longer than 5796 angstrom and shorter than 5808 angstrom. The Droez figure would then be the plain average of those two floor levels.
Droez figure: 32.0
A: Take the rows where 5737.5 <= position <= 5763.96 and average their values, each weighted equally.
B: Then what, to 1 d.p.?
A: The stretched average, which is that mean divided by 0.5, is 65.2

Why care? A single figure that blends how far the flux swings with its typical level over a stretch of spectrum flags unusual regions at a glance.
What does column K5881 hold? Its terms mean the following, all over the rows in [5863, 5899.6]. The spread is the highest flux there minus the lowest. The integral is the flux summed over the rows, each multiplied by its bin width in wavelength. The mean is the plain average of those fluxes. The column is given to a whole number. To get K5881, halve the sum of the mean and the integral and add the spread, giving 597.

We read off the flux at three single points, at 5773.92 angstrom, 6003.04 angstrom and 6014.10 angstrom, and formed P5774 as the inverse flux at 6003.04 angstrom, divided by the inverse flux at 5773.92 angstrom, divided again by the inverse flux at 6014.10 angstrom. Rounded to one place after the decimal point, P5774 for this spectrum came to 31.3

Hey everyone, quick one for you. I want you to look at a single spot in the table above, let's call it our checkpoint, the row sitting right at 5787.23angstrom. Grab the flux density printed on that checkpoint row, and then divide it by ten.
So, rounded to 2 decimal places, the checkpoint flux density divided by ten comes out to 3.41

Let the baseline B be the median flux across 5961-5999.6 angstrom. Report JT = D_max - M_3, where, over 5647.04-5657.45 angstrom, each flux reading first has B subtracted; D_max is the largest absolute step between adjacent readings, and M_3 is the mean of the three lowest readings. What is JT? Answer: 0.62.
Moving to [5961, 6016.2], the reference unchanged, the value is 3.96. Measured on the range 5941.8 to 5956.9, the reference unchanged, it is 4.04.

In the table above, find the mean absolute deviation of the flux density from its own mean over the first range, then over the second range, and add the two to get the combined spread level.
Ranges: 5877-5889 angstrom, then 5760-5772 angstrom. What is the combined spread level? 1.8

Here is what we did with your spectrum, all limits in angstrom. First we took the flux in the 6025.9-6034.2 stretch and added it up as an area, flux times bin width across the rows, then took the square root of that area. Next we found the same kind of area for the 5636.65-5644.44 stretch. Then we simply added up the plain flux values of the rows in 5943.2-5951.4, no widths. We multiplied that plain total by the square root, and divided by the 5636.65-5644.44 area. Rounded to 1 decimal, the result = 12.2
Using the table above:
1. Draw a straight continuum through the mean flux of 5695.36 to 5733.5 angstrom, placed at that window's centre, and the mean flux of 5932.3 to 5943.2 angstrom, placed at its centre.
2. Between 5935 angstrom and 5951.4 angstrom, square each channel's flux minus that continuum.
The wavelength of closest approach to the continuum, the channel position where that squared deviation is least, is 5948.00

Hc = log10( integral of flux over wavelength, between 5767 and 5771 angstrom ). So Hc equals 2.12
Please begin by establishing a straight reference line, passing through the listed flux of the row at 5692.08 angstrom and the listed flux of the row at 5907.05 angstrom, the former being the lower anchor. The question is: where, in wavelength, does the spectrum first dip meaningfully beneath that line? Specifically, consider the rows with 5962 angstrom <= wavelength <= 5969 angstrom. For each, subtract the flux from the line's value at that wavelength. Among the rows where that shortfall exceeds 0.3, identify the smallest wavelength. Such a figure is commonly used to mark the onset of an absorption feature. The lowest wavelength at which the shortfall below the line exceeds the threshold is 5964.46 angstrom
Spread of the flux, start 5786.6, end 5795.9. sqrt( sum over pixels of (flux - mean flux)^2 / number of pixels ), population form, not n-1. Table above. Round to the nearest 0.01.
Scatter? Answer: 0.79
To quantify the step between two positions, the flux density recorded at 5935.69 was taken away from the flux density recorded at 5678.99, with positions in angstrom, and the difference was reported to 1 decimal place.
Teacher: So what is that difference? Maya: 3.1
